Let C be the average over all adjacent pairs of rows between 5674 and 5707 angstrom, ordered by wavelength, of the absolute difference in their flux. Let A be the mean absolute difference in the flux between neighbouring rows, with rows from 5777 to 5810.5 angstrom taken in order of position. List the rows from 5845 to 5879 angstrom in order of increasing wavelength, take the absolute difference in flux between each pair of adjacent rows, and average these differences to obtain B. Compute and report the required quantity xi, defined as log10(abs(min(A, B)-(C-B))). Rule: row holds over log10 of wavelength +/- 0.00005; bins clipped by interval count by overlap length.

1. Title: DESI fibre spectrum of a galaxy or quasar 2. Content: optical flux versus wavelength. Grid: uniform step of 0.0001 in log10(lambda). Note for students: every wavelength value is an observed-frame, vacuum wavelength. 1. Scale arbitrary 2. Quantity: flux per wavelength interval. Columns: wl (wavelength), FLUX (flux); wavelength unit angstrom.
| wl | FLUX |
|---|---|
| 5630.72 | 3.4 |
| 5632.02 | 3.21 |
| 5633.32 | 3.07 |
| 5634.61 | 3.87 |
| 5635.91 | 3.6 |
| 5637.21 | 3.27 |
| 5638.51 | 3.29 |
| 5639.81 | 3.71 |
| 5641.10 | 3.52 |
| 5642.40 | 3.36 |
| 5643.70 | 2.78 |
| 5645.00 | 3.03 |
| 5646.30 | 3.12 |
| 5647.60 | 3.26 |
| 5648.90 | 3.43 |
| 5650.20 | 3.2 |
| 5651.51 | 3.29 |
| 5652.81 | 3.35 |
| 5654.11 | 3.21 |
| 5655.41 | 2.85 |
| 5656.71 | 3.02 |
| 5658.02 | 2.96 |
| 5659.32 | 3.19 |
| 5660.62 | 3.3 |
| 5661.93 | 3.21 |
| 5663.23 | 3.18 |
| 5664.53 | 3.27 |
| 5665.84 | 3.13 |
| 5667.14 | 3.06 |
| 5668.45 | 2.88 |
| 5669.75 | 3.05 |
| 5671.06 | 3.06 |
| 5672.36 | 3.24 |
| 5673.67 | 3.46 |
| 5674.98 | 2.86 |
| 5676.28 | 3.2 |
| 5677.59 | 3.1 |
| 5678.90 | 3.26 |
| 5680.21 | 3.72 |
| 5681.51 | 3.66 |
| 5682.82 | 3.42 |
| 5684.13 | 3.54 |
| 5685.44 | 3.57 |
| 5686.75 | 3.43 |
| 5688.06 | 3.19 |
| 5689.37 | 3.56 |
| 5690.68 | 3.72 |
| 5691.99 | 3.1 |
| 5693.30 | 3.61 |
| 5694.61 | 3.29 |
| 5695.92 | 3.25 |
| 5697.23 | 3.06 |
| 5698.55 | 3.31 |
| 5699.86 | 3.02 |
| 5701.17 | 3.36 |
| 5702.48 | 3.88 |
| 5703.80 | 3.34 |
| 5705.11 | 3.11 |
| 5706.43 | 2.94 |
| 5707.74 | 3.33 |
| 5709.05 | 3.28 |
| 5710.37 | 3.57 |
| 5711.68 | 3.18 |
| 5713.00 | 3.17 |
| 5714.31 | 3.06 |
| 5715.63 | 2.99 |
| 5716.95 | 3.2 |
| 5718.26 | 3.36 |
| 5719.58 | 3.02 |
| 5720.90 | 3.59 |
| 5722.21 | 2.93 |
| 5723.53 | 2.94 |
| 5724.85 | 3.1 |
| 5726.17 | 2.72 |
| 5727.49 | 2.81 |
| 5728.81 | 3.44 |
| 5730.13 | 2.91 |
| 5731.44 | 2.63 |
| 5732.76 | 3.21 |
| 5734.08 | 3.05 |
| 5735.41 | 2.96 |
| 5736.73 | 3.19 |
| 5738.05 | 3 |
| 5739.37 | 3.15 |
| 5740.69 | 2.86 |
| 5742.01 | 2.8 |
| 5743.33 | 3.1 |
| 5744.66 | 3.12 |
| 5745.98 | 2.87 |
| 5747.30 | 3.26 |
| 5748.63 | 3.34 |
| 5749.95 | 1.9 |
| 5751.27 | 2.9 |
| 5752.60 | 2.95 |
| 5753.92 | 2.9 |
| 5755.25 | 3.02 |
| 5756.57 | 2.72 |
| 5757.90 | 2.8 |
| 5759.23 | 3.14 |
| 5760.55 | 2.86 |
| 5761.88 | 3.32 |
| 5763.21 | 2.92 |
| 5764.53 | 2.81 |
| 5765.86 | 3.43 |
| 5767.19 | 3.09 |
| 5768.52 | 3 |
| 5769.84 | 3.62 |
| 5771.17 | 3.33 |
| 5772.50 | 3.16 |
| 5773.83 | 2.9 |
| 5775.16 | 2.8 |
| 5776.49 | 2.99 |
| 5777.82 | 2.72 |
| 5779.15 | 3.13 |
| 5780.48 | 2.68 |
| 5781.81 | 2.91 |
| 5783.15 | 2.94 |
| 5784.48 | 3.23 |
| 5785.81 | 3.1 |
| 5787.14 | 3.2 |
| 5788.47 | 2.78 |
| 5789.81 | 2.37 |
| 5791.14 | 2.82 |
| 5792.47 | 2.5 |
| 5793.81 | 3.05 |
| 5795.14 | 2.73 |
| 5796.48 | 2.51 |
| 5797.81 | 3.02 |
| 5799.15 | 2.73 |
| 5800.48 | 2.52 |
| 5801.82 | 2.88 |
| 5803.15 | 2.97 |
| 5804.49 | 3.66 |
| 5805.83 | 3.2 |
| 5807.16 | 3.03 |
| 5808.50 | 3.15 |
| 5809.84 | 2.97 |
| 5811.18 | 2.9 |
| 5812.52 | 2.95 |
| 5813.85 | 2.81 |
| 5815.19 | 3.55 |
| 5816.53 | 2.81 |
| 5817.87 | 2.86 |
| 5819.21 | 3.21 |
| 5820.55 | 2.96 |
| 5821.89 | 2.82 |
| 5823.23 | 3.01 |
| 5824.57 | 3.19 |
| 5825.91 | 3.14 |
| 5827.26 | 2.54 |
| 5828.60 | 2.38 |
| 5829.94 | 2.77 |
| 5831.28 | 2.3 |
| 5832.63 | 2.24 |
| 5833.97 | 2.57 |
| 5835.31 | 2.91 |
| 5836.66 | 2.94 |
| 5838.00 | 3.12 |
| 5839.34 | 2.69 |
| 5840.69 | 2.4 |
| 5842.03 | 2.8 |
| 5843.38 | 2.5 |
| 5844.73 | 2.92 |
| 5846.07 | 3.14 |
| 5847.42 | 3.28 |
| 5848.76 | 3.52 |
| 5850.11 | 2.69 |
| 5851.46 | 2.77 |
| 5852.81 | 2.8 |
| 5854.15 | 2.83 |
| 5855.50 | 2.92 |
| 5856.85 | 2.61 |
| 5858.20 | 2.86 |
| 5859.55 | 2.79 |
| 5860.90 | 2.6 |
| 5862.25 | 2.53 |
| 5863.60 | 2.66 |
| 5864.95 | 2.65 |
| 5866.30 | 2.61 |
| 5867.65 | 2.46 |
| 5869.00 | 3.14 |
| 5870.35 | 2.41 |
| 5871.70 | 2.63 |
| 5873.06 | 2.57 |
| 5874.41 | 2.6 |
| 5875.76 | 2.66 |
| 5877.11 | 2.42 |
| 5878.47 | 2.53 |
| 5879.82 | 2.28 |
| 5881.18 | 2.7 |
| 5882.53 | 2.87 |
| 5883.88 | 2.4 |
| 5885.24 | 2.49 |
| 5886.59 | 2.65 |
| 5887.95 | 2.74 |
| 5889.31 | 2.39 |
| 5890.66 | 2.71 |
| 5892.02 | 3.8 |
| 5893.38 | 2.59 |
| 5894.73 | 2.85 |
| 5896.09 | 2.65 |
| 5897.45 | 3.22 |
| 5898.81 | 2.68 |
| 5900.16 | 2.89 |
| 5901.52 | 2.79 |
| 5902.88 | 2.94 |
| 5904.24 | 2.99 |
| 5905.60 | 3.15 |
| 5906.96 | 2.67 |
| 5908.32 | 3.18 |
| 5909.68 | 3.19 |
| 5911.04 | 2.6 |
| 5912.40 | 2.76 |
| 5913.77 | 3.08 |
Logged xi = -0.88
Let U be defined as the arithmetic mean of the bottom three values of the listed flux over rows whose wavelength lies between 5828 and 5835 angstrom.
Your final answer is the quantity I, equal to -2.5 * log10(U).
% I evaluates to -0.91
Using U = 2.31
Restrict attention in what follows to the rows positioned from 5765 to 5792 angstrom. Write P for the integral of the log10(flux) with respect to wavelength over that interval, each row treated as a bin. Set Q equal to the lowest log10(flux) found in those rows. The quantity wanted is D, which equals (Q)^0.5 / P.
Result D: 0.0476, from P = 12.8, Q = 0.37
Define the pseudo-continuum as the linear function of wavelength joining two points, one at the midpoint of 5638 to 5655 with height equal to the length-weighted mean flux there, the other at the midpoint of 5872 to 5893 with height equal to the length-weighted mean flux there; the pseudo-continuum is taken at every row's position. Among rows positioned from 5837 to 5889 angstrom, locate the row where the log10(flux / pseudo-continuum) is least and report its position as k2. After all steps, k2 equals 5879.82 angstrom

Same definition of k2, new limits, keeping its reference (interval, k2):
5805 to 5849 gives 5832.63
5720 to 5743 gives 5731.44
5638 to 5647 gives 5643.70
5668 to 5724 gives 5674.98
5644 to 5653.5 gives 5645.00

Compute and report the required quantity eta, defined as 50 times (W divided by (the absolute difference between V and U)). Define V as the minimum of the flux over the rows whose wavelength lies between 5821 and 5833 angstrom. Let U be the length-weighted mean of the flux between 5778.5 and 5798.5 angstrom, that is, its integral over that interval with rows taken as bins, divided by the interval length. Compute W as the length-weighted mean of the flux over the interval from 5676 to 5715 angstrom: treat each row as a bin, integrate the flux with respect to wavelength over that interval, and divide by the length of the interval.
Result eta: 268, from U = 2.9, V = 2.24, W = 3.34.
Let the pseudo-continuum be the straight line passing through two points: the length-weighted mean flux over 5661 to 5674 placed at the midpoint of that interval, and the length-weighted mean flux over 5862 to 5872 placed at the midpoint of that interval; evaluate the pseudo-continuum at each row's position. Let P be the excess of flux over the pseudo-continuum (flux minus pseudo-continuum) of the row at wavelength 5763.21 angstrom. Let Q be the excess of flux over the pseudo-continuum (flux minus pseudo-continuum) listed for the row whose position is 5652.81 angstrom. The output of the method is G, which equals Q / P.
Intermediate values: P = 0.01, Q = 0.16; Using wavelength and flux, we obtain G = 11.9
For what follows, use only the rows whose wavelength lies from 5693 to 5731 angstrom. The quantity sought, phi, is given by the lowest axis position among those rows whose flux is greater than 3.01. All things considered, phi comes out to 5693.30 angstrom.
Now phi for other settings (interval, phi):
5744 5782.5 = 5744.66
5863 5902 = 5869.00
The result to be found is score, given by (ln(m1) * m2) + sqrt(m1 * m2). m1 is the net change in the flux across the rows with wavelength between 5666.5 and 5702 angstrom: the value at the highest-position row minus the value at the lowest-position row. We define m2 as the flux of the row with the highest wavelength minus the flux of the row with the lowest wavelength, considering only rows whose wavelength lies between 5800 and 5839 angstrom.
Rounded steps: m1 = 0.30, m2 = 0.60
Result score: -0.3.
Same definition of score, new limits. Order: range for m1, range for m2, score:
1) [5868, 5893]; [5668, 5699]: 0.4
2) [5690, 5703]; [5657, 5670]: 0.0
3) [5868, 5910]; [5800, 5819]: -0.9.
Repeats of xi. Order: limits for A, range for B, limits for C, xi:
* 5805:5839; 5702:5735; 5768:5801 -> -0.62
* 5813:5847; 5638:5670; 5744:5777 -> -1.77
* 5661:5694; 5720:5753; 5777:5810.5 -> -0.61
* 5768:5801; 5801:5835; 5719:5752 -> -0.70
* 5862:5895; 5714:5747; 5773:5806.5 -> -0.65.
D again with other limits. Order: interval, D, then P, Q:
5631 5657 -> 0.0498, 13.4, 0.44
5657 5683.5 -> 0.0505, 13.4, 0.46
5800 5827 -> 0.0490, 12.9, 0.40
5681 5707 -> 0.0500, 13.7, 0.47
